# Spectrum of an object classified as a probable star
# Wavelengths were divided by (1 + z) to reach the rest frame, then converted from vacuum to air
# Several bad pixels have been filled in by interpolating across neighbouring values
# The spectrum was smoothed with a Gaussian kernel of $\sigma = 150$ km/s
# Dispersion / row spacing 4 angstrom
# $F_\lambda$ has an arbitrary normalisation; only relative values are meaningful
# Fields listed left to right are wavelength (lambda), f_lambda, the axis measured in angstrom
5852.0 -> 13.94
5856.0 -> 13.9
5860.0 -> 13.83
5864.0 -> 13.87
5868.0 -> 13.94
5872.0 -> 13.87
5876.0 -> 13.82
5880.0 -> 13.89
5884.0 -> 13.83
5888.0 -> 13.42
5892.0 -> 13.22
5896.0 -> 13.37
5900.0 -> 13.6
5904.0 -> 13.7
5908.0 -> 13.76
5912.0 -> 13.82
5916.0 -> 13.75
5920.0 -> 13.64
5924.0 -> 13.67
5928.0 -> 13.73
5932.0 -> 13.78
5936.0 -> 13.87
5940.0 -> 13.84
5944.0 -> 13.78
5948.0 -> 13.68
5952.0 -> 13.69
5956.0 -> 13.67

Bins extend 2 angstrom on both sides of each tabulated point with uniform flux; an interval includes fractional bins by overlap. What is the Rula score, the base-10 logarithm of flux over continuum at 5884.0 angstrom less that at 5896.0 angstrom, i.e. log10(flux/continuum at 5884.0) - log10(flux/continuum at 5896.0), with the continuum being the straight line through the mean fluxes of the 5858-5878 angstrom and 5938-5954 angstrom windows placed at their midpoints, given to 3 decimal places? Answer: 0.014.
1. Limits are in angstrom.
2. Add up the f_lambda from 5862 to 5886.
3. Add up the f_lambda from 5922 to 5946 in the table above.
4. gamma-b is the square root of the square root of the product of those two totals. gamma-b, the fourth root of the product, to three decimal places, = 9.107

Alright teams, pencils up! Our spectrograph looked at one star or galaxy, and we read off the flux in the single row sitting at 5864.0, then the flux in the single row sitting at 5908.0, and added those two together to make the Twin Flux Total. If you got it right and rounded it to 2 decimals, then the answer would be 27.63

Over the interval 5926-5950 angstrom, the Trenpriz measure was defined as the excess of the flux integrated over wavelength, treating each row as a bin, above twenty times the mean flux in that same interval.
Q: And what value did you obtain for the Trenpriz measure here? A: 55.1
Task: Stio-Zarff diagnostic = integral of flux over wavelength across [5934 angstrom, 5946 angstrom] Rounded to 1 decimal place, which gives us 166.0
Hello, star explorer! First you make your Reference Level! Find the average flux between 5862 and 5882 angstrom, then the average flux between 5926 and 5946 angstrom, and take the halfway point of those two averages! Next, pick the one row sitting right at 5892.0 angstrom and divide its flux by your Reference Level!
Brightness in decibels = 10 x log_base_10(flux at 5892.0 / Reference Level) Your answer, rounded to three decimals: -0.199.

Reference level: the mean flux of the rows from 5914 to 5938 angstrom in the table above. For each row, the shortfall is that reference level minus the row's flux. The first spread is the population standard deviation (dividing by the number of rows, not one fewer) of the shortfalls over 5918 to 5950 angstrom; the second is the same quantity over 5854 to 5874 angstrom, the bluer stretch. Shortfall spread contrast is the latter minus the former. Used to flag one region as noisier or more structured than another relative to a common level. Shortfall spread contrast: 0.0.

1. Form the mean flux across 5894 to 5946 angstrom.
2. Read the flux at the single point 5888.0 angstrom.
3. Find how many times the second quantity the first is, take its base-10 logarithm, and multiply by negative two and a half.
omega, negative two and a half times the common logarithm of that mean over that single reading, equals -0.024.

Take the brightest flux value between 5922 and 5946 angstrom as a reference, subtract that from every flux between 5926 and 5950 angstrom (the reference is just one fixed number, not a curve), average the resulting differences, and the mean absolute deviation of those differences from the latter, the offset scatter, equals 0.050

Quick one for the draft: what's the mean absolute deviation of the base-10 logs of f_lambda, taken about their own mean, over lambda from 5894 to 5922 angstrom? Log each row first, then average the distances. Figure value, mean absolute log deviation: 0.0034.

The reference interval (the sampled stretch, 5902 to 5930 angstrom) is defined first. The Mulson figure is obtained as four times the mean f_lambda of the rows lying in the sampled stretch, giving 54.9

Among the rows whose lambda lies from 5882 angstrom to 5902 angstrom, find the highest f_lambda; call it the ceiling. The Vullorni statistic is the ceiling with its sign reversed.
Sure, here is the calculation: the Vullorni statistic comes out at -13.8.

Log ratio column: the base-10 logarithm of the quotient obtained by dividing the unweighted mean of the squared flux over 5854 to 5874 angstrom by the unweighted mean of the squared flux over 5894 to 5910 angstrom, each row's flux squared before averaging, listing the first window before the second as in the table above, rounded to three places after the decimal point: 0.017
